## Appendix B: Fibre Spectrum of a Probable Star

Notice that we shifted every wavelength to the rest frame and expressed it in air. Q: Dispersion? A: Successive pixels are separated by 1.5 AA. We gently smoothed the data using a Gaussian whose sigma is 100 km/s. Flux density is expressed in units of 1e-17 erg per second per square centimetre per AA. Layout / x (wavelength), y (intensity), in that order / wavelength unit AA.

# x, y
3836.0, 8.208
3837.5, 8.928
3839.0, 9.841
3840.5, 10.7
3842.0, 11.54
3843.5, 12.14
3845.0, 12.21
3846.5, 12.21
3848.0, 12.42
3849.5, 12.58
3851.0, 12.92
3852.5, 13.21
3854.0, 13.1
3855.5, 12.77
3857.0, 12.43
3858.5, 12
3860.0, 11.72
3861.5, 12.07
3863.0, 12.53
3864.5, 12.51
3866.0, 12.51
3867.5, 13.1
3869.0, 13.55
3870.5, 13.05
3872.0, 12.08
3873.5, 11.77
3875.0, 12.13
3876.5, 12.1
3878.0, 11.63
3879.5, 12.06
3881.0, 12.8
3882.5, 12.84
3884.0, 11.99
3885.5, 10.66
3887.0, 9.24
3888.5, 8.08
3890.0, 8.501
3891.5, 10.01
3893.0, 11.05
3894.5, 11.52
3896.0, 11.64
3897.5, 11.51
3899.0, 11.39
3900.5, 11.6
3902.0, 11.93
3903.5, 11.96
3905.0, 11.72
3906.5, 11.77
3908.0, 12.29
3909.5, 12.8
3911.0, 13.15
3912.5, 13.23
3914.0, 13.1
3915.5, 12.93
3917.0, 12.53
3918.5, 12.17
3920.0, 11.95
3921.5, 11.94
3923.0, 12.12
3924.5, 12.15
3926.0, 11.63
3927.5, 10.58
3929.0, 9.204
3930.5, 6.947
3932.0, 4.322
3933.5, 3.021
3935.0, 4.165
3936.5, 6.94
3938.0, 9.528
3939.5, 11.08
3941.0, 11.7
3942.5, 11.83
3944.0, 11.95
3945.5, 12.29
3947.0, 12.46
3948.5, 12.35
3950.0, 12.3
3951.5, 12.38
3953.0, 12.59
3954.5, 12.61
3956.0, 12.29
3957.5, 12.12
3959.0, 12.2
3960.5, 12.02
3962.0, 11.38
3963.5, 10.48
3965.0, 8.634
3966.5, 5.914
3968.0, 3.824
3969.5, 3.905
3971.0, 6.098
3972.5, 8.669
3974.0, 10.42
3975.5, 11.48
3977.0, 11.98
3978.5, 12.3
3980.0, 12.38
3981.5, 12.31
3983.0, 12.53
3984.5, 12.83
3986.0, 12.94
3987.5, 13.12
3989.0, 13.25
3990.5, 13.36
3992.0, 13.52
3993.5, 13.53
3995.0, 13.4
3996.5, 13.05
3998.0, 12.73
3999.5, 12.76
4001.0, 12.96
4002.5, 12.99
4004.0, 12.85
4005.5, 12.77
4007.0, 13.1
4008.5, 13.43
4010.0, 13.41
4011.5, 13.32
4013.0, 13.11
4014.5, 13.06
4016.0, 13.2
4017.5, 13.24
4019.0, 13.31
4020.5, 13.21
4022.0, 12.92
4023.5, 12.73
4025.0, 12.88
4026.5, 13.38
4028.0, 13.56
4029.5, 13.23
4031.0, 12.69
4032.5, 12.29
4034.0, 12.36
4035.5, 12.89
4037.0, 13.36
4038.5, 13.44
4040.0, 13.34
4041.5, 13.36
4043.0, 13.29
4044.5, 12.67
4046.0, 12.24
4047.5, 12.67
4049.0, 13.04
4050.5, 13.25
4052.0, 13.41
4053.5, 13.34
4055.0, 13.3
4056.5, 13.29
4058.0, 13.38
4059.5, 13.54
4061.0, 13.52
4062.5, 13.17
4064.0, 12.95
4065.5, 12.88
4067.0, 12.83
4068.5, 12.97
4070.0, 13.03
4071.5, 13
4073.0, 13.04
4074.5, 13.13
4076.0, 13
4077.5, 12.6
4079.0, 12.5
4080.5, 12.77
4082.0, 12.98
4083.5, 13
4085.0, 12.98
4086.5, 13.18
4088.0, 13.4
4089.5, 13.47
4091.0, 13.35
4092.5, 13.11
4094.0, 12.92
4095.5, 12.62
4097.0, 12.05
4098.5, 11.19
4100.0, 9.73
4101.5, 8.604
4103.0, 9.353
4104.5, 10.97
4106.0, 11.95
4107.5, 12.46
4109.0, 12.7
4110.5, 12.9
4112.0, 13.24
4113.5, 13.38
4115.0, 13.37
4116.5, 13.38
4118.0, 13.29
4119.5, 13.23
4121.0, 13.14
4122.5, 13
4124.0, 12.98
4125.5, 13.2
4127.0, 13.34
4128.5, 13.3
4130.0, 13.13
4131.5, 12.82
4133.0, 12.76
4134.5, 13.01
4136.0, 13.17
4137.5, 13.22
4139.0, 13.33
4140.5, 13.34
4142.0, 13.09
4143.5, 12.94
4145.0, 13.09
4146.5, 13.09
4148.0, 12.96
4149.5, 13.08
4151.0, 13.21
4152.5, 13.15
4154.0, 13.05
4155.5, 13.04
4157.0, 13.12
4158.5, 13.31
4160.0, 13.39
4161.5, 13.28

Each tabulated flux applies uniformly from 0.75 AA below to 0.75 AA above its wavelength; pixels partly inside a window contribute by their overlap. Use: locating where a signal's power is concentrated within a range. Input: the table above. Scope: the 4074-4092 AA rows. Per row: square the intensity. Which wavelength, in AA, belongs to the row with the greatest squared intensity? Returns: 4089.5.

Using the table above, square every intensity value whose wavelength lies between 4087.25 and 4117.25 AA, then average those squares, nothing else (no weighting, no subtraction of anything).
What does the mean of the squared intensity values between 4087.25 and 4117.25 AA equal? 151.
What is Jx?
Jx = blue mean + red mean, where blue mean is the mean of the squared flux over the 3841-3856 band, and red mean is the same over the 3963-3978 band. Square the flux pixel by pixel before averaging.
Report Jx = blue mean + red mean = 231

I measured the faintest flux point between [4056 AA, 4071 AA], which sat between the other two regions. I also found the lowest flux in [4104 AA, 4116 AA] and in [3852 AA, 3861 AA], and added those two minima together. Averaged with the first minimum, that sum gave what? 17.8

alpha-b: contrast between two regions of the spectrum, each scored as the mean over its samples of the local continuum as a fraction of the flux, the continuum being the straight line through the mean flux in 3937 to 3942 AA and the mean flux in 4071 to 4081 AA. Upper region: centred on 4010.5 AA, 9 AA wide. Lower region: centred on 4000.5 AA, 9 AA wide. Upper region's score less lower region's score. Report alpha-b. -0.01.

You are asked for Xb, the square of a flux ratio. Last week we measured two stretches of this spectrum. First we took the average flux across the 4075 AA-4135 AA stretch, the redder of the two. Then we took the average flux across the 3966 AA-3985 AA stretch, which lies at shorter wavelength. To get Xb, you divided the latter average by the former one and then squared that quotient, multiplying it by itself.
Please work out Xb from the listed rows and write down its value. 0.58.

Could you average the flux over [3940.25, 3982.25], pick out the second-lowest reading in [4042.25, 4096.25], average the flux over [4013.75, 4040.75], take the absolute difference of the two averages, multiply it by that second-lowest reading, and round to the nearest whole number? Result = 29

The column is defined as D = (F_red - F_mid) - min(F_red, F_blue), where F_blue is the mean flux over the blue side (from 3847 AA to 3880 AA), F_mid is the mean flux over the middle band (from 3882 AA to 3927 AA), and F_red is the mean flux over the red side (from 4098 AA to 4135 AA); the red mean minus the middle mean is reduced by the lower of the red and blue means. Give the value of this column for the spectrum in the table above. -11.6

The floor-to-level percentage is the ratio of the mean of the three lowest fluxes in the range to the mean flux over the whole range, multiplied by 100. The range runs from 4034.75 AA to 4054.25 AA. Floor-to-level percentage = 95.6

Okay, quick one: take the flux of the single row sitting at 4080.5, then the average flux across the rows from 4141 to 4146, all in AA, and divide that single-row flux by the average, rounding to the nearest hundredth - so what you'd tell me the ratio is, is 0.98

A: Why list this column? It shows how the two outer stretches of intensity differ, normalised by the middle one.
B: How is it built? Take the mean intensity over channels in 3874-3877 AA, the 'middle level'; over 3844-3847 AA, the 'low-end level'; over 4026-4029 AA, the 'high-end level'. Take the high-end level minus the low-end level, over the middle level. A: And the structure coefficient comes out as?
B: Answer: 0.104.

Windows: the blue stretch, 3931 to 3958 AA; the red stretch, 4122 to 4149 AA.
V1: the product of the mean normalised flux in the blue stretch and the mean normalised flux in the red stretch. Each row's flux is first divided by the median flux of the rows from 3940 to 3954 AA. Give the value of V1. 0.89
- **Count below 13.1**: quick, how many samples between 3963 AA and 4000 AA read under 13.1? 19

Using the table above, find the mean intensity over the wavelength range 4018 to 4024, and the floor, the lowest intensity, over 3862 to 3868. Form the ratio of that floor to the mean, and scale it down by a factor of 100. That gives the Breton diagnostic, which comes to 0.0096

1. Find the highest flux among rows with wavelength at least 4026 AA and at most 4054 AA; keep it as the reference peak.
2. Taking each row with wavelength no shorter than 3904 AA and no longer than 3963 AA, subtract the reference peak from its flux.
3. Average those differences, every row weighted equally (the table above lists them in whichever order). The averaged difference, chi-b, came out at -2.44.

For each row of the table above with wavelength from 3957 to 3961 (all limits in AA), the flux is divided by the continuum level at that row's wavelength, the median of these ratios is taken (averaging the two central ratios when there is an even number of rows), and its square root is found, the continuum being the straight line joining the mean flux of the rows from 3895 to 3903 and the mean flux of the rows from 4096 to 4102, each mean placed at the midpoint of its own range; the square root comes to 1.04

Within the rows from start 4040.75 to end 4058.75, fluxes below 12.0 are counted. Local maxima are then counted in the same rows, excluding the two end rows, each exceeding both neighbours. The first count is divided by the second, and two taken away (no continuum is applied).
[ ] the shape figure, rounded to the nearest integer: -2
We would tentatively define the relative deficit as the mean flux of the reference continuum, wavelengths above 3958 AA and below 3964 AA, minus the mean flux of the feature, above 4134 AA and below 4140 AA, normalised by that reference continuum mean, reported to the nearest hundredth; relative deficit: -0.14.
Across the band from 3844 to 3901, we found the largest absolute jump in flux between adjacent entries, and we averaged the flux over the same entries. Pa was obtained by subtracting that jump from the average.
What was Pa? 10.4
